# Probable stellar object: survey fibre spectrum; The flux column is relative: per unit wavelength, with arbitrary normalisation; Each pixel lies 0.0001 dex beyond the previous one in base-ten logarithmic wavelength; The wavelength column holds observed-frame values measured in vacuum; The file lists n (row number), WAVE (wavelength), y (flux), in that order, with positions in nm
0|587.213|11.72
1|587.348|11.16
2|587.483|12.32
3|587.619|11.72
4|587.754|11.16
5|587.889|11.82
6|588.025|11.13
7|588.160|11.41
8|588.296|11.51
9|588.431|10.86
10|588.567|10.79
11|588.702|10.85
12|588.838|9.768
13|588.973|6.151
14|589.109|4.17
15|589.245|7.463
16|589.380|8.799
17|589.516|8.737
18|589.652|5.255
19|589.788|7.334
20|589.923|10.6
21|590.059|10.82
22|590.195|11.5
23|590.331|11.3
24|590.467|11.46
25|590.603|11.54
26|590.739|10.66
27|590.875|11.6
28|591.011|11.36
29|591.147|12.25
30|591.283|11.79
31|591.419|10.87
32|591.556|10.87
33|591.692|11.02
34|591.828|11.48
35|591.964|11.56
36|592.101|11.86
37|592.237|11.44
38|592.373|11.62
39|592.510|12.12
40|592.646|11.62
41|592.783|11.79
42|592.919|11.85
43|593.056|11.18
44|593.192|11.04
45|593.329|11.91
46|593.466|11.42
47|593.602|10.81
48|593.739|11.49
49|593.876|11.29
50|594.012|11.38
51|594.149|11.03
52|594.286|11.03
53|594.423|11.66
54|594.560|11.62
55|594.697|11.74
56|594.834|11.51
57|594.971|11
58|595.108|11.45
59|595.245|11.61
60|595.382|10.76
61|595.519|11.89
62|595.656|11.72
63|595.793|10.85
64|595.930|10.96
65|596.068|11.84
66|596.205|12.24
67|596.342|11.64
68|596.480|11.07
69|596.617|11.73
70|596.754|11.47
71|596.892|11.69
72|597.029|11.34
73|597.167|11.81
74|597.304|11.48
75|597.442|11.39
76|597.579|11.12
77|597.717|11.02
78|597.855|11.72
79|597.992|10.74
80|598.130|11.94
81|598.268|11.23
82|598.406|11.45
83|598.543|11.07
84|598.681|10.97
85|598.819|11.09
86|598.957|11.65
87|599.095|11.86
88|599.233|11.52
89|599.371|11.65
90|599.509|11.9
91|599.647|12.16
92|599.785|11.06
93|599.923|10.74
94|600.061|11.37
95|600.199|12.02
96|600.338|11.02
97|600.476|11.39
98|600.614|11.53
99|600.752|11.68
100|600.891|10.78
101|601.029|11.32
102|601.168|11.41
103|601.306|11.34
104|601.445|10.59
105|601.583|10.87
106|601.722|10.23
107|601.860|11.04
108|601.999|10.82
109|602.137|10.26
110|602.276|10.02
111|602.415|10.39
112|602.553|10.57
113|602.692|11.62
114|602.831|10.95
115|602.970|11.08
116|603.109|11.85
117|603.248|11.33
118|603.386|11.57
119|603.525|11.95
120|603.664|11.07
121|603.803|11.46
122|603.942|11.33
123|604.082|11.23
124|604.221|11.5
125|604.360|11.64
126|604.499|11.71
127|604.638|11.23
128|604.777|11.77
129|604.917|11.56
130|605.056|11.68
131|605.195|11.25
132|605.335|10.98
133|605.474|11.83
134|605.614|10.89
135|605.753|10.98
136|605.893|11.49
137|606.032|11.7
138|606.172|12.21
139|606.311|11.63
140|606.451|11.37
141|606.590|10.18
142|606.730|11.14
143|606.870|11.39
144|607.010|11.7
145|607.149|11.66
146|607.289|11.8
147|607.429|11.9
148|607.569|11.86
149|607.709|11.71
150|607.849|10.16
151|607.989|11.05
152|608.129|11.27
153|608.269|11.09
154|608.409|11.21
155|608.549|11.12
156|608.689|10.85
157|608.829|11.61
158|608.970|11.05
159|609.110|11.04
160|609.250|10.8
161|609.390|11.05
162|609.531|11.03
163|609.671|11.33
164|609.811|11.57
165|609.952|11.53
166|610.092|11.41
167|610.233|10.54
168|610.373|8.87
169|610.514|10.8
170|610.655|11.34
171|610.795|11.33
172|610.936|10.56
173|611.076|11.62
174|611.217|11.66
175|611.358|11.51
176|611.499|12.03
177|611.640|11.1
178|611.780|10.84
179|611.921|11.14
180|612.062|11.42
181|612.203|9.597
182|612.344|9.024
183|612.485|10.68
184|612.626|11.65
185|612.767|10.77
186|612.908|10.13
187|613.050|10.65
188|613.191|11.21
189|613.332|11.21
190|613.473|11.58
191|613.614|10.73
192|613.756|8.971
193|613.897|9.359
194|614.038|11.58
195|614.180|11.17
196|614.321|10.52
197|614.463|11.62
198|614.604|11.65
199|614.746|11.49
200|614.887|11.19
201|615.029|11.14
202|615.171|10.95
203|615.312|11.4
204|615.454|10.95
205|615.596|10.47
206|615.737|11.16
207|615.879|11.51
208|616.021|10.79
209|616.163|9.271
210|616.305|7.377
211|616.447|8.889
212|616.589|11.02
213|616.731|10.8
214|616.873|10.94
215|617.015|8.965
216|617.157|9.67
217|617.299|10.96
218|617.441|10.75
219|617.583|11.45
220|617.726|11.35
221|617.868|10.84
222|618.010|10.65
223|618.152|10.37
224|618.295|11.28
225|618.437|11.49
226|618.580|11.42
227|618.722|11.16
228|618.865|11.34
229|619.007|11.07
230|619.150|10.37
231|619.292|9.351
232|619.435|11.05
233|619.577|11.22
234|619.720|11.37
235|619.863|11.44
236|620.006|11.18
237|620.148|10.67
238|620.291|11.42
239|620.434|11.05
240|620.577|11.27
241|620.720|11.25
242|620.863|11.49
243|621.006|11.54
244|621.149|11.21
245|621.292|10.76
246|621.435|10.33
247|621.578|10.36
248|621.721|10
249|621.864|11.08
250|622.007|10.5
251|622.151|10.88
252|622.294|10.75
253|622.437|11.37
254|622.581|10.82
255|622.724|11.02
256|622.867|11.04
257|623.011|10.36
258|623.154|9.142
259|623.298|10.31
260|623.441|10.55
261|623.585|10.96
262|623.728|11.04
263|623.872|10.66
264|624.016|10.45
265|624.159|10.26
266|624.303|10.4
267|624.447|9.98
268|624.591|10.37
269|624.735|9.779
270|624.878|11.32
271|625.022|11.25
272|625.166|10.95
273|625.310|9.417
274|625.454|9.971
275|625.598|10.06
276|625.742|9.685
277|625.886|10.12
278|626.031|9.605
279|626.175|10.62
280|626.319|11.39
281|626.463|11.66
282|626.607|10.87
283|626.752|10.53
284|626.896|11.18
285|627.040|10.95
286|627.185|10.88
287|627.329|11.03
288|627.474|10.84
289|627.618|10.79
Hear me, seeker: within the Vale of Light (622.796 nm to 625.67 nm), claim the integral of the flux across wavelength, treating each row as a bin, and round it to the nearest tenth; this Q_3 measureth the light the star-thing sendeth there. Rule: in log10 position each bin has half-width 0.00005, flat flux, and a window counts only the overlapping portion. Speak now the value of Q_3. 29.9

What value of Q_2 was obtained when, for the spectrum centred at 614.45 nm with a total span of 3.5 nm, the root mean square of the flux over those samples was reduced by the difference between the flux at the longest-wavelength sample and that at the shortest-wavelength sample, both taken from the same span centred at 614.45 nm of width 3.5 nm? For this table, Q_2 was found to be 12.4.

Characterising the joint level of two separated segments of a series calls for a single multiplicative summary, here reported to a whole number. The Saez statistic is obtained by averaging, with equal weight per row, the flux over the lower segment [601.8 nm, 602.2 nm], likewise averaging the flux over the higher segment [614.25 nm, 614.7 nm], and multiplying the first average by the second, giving 121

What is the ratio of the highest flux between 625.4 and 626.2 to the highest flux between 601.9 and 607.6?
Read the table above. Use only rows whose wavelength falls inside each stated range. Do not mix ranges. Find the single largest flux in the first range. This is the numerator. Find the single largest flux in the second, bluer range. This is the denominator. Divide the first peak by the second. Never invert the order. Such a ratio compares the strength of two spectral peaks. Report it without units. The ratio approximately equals 0.87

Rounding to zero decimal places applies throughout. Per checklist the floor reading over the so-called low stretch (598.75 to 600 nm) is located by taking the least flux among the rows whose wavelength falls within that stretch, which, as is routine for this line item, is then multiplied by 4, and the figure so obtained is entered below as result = 43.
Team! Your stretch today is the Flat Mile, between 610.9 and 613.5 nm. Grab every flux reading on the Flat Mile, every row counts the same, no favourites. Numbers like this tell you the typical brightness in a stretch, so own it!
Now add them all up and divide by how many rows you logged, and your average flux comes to 11.0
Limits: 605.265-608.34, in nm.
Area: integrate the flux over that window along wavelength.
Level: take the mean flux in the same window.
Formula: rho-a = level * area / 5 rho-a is 79.4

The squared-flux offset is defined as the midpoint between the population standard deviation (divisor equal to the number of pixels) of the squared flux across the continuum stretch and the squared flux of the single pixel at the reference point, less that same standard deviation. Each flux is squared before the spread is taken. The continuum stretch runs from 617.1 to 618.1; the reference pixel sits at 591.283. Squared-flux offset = 64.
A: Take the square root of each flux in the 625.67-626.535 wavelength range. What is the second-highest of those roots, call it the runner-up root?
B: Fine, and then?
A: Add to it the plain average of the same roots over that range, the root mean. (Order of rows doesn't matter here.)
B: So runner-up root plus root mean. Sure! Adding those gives 6.62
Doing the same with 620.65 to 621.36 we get 6.74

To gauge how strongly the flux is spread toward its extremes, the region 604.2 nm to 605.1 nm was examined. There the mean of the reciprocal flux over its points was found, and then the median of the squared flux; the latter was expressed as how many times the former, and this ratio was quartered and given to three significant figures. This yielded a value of 392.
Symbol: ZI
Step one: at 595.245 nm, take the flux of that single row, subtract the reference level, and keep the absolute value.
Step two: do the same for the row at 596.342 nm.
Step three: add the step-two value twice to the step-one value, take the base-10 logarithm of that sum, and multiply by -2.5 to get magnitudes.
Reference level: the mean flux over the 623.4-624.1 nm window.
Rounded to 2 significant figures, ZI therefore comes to -1.1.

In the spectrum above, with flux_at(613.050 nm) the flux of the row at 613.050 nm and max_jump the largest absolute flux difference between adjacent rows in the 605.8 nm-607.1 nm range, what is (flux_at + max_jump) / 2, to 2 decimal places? 5.92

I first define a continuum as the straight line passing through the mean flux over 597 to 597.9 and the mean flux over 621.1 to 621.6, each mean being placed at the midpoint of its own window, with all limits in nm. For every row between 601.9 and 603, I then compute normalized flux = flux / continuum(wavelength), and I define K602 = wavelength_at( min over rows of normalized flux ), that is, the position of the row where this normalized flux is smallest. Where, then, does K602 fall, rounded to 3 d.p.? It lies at 602.276 nm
